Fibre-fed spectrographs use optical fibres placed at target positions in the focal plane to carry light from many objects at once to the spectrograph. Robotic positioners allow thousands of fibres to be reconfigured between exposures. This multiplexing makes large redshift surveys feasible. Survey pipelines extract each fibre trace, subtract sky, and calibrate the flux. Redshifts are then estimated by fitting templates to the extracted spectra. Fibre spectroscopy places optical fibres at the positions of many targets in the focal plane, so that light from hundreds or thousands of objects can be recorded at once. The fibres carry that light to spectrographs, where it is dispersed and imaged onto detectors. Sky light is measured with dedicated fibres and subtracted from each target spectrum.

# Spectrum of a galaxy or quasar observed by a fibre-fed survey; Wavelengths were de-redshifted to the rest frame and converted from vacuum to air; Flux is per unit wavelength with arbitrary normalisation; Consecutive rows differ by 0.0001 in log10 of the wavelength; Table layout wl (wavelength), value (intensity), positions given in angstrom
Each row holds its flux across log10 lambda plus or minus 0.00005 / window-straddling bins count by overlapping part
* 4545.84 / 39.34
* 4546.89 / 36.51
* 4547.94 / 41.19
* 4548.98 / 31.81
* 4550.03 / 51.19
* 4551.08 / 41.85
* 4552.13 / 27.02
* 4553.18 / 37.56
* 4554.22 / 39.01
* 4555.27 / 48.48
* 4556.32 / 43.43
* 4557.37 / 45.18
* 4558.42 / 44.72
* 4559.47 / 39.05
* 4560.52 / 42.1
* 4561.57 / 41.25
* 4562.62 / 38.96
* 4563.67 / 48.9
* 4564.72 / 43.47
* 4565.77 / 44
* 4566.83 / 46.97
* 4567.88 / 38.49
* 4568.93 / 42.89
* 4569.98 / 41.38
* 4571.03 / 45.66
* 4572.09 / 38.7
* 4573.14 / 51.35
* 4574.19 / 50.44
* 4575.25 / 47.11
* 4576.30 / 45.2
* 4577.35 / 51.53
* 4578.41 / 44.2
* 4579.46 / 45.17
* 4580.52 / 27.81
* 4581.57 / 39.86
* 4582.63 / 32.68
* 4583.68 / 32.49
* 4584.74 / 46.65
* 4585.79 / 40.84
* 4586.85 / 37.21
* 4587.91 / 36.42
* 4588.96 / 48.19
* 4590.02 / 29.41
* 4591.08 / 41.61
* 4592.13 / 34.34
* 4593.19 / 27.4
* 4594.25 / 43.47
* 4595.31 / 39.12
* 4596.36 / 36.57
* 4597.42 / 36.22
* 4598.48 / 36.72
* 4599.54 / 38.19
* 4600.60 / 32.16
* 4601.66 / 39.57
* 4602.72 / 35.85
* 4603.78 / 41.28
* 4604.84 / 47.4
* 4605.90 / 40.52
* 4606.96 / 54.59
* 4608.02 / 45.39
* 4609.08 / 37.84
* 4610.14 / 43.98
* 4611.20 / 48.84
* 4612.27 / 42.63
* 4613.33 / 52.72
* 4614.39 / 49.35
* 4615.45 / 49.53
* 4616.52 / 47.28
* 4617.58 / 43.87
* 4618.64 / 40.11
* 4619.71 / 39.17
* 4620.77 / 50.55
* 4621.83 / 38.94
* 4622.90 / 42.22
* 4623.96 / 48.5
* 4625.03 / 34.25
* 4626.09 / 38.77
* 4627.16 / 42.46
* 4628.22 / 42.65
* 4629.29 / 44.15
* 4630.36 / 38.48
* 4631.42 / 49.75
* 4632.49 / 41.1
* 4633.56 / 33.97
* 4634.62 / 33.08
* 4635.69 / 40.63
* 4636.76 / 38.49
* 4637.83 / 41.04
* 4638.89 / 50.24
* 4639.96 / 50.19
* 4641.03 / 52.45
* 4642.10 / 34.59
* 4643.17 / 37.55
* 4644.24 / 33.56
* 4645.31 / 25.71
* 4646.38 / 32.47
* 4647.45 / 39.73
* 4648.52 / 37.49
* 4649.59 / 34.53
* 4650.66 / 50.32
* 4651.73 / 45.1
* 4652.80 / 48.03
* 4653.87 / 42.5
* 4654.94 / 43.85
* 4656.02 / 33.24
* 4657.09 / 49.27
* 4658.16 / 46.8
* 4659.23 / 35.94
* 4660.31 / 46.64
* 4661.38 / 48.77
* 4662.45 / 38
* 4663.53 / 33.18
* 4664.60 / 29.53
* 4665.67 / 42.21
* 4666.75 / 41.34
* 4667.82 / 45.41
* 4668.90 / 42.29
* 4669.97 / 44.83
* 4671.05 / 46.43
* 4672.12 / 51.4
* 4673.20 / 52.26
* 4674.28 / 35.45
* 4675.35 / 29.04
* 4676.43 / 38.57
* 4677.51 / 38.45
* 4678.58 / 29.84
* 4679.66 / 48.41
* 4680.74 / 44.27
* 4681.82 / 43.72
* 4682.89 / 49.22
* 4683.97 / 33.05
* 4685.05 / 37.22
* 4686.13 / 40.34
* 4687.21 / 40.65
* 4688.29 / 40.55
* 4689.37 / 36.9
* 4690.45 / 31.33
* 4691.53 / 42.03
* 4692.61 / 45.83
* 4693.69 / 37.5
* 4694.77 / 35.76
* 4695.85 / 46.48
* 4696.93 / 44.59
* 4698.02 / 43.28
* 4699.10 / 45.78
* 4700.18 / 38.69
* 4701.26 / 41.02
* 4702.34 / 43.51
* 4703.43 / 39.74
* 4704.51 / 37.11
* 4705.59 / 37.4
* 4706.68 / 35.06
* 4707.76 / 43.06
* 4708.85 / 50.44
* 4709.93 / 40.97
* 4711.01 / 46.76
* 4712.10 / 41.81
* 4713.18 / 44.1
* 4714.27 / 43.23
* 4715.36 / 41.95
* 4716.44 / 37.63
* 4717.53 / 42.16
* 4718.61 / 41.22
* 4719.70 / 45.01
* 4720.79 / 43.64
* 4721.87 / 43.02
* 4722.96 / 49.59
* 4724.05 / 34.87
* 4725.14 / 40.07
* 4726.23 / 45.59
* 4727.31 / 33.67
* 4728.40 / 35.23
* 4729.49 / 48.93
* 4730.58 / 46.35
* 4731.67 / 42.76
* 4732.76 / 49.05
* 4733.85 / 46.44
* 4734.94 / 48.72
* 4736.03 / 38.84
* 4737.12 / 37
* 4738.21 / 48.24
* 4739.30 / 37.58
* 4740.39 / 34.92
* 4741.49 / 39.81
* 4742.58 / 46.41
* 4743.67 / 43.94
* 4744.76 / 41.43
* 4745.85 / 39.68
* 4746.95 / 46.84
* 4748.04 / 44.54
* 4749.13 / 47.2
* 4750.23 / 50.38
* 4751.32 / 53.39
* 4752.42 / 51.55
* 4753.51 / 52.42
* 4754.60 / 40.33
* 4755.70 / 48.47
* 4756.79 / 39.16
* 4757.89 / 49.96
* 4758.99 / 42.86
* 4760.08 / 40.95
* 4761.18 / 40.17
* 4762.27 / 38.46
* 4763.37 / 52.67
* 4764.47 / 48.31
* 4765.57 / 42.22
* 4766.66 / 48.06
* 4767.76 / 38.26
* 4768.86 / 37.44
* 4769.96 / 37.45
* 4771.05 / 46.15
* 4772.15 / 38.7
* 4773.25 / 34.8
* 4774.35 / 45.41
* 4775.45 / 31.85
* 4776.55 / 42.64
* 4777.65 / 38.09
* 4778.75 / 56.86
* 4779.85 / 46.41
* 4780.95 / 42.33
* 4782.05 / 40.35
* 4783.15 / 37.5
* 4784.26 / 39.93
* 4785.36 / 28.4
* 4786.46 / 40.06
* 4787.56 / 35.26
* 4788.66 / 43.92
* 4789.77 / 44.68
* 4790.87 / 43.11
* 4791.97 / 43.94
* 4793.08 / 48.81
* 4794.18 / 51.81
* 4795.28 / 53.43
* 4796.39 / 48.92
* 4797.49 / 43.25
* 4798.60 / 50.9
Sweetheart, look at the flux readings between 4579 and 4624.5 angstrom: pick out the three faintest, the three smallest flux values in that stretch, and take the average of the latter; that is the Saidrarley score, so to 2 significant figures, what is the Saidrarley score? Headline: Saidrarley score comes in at 28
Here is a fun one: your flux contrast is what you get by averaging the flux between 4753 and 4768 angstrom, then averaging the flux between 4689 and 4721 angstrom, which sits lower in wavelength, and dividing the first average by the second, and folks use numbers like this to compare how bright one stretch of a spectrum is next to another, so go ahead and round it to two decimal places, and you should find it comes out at 1.07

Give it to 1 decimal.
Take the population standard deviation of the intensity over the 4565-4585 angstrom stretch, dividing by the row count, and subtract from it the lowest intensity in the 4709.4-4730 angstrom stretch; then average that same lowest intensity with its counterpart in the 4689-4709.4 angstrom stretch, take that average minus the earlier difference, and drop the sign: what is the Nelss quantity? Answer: 59.8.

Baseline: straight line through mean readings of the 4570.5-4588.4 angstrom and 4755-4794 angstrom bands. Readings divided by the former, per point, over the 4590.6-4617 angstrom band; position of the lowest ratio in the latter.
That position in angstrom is 4593.19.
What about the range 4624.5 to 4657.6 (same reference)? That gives 4645.31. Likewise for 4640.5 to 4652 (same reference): 4645.31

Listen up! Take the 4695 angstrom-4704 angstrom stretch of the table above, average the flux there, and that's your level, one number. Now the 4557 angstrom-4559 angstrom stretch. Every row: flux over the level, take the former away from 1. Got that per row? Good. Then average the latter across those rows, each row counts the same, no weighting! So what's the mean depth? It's -0.05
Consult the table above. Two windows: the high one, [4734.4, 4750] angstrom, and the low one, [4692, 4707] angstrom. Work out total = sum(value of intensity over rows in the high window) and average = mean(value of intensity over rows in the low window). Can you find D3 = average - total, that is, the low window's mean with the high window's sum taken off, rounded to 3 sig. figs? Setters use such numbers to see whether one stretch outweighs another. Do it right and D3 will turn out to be -554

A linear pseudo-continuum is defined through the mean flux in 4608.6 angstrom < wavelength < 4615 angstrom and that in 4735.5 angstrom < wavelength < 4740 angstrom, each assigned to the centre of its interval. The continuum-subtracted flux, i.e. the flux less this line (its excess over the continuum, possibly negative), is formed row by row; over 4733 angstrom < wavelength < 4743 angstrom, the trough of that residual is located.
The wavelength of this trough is 4740.39 angstrom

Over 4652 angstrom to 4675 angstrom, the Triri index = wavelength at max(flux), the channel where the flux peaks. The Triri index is 4673.20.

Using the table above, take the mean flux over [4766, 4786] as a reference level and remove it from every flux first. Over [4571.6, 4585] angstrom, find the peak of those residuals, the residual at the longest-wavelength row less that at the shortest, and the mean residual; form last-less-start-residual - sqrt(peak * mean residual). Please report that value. 3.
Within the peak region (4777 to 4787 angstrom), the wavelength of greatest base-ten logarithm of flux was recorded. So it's 4778.75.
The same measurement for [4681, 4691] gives 4682.89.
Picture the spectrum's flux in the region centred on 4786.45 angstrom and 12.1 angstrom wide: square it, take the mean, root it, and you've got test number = 40.2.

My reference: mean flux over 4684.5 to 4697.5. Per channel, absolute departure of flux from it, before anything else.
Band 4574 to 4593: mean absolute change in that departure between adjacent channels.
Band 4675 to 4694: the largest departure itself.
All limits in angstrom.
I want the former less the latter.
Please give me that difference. -6.5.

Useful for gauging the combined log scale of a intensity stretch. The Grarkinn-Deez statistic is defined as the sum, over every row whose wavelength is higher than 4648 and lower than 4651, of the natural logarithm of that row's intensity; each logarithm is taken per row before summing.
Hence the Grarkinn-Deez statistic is 11.1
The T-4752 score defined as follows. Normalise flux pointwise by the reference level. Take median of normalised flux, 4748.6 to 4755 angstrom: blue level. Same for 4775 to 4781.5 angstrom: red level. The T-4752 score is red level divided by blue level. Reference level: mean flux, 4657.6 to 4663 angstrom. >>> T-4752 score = 0.83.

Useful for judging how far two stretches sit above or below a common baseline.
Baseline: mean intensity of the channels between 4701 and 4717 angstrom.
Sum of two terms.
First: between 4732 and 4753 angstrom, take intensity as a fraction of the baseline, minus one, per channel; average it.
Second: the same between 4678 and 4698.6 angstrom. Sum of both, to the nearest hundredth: 0.05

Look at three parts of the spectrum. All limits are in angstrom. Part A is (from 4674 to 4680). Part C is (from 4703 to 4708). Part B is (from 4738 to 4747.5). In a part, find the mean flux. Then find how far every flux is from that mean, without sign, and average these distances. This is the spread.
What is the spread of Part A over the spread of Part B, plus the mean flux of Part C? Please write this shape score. 40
